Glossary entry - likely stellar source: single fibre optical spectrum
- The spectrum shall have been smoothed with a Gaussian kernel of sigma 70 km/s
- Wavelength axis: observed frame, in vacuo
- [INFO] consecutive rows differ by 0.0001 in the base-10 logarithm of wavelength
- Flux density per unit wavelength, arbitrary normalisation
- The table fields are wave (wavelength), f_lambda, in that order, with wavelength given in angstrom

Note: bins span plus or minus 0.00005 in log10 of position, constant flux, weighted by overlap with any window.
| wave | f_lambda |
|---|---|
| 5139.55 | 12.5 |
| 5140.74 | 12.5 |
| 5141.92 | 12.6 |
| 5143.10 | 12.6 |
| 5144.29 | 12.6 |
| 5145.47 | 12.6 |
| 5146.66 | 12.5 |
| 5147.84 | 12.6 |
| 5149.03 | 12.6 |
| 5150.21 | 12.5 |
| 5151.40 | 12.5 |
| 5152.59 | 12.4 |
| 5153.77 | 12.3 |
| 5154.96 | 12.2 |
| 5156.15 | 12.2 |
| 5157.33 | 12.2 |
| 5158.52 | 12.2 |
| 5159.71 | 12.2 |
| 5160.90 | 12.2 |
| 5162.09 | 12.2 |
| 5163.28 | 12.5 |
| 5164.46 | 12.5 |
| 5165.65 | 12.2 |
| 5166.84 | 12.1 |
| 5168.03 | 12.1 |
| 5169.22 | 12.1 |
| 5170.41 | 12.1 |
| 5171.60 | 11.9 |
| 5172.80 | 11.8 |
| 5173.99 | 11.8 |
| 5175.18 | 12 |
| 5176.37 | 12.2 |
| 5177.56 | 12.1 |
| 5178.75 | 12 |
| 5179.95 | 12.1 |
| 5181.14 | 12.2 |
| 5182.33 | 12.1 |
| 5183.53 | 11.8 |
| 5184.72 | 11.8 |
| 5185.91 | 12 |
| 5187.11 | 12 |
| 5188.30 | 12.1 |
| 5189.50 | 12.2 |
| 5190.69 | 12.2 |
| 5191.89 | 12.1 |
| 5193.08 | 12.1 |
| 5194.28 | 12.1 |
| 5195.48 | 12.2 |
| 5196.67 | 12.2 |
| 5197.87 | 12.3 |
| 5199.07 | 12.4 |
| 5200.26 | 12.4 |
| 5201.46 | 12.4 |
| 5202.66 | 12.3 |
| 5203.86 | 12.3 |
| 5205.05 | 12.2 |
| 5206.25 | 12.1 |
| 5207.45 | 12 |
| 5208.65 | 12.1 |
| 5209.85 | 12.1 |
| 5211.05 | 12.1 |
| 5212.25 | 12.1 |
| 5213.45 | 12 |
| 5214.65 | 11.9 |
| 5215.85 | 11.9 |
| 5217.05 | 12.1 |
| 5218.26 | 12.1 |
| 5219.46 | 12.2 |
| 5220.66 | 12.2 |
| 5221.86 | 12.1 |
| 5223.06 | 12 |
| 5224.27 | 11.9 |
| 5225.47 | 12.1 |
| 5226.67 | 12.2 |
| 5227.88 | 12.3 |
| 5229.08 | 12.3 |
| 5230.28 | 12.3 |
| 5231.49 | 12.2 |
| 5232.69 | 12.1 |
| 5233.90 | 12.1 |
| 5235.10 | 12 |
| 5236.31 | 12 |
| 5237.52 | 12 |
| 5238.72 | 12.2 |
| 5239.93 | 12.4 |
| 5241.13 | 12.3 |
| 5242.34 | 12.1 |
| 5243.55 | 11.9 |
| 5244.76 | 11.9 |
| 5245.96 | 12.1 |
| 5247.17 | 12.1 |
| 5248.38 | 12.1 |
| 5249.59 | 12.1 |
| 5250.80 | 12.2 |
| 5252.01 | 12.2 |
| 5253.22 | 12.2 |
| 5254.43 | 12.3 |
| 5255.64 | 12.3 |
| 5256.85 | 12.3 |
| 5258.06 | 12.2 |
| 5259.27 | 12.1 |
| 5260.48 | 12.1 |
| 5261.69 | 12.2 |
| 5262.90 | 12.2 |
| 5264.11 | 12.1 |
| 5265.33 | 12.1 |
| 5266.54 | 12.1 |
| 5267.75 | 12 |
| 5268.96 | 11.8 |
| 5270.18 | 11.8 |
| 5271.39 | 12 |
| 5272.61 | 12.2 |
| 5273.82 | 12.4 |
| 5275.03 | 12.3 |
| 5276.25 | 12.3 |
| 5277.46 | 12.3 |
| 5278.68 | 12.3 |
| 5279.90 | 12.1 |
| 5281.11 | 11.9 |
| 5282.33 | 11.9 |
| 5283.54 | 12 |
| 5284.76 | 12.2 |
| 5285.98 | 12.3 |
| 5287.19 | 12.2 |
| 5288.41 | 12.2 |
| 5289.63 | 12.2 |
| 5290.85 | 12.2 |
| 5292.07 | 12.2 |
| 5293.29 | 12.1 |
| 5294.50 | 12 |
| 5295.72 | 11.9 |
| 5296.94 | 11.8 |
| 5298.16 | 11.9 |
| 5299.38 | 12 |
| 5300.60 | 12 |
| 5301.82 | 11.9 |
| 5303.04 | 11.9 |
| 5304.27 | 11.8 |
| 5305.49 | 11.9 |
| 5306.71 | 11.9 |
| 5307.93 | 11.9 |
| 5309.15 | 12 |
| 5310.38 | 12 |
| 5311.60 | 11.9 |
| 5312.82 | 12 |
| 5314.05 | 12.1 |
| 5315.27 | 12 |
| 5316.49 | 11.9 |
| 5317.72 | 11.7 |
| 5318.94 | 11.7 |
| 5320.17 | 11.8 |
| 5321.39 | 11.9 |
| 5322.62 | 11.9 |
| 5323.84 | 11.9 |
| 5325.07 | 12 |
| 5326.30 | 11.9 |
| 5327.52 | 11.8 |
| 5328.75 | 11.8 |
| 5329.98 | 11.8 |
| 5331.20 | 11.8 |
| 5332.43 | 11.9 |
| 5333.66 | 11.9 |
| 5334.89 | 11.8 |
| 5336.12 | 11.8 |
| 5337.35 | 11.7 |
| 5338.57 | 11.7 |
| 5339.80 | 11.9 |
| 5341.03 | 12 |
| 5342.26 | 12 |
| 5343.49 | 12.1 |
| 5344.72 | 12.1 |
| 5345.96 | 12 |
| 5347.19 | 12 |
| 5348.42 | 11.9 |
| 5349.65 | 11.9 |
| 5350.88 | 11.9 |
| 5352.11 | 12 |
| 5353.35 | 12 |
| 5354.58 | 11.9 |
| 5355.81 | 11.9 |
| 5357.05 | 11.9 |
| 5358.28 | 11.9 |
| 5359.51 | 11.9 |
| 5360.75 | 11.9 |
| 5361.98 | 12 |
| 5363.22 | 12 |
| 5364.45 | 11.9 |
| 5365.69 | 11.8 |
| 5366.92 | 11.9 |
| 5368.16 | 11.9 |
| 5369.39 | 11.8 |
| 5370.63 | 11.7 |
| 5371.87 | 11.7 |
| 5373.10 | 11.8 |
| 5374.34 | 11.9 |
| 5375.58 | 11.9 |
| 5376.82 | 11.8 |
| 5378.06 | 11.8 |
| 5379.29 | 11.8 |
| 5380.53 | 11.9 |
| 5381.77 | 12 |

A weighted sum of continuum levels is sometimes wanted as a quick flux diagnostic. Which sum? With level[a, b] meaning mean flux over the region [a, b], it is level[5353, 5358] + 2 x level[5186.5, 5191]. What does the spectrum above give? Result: 36.2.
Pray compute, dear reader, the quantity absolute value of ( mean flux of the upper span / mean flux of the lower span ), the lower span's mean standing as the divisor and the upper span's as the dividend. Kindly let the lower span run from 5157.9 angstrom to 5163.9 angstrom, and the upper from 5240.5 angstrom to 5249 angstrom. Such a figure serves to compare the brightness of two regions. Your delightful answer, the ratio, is 0.985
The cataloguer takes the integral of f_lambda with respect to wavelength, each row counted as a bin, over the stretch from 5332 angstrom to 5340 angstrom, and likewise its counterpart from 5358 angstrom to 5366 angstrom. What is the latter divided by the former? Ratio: 1.01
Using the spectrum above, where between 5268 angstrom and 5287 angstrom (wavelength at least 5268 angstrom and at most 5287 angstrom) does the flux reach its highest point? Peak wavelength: 5273.82 angstrom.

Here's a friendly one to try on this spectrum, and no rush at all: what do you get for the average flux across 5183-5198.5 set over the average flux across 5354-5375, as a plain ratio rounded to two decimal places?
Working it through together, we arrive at 1.02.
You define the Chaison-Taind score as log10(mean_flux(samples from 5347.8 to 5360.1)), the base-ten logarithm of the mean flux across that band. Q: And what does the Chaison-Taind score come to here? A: 1.08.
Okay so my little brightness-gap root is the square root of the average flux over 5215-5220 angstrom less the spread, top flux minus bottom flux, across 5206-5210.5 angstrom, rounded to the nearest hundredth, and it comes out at 3.46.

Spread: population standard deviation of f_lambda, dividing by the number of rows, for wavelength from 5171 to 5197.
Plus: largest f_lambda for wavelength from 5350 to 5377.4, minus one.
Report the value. 11.1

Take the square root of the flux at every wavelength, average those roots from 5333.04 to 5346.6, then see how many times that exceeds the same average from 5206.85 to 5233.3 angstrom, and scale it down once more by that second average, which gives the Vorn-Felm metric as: 0.285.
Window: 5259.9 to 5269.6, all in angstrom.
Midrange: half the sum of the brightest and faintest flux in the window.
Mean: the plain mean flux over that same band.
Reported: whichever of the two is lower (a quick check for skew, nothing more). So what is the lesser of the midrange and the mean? 12.0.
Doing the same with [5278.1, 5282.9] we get 12.0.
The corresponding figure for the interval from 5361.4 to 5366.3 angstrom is 11.9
